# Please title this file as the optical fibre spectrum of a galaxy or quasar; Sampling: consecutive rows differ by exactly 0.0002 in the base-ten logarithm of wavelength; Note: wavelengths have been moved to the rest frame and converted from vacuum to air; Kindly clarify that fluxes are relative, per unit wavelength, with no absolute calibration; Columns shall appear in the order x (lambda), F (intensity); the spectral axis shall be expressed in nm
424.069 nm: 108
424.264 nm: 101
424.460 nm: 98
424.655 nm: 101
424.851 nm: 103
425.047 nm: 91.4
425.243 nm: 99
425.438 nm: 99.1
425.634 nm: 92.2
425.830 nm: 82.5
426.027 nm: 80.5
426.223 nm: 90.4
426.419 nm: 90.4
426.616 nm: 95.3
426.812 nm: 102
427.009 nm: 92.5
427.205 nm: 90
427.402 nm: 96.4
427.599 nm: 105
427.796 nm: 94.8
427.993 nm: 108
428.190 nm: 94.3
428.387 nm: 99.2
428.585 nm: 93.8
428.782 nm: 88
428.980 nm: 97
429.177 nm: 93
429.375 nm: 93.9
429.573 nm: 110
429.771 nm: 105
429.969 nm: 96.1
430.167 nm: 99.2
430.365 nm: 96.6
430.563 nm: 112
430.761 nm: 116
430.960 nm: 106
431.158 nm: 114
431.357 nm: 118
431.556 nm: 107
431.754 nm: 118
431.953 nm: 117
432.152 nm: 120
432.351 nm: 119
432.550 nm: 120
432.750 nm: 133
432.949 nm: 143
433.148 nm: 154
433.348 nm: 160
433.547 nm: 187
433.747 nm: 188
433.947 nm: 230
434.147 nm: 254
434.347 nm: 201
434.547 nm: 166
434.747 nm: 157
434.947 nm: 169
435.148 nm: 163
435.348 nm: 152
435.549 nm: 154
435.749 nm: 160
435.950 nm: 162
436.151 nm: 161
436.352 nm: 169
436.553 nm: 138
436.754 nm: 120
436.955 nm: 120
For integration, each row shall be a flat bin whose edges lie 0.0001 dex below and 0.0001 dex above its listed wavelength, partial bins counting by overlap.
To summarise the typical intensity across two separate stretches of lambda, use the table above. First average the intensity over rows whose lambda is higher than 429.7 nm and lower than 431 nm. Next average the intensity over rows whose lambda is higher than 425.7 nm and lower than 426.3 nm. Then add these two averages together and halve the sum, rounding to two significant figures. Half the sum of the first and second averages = 94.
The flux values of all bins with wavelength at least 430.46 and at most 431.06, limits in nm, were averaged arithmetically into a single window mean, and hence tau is 111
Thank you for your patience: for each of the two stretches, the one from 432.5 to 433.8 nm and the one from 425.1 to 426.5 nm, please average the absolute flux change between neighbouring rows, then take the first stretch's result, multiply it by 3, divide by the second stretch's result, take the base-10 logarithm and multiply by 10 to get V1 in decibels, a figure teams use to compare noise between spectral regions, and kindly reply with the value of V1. 8.5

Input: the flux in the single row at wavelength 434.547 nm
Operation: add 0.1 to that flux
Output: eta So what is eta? 166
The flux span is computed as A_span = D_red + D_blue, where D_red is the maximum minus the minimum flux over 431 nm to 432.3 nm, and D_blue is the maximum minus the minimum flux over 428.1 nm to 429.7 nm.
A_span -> 35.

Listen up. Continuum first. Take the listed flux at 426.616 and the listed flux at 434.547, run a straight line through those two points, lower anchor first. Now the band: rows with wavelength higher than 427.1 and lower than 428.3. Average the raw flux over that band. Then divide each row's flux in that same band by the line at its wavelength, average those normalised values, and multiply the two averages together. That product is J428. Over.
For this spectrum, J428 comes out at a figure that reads 92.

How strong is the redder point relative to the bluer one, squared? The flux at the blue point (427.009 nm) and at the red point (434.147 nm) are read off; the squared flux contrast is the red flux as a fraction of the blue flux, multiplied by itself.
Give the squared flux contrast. 7.54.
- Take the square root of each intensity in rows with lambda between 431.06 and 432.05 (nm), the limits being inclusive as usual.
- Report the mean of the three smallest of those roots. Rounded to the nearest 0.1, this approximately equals 10.6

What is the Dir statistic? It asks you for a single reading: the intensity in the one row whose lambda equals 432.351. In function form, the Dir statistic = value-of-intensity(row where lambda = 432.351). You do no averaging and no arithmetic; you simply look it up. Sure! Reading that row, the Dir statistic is 119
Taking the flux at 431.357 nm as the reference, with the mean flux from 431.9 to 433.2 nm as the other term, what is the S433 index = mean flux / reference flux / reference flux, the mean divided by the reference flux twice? 0.009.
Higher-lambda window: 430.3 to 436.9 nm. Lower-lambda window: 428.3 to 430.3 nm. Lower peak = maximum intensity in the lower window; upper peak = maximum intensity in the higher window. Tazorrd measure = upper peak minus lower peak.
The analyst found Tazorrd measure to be 144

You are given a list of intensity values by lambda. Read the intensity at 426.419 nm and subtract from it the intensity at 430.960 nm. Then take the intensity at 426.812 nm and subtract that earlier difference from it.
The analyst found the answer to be 118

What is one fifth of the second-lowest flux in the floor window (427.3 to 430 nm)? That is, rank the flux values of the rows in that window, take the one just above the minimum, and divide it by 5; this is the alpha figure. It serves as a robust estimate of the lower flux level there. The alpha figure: 18.6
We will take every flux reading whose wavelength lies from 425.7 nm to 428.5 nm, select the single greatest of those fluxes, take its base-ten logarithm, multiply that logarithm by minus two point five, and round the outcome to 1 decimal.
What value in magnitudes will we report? -5.1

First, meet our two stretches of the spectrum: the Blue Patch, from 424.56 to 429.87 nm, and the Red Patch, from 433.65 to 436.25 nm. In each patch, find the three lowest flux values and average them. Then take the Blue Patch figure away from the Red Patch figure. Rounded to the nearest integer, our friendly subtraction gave 71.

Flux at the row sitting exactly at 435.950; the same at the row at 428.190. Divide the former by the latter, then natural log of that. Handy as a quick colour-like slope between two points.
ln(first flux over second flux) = 0.54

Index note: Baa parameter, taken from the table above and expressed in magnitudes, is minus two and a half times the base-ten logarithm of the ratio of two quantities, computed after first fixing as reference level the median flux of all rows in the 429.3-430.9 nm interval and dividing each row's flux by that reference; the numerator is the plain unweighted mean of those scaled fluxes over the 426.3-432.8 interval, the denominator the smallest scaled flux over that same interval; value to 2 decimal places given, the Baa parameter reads -0.18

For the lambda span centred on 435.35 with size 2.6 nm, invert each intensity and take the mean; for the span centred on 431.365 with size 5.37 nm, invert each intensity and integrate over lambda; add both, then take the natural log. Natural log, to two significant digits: -3.0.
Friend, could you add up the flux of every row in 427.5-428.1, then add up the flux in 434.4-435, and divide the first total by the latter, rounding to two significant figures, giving 0.63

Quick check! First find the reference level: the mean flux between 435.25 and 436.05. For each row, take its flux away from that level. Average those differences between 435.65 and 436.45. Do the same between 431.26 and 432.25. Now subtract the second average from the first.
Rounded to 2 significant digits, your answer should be -47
